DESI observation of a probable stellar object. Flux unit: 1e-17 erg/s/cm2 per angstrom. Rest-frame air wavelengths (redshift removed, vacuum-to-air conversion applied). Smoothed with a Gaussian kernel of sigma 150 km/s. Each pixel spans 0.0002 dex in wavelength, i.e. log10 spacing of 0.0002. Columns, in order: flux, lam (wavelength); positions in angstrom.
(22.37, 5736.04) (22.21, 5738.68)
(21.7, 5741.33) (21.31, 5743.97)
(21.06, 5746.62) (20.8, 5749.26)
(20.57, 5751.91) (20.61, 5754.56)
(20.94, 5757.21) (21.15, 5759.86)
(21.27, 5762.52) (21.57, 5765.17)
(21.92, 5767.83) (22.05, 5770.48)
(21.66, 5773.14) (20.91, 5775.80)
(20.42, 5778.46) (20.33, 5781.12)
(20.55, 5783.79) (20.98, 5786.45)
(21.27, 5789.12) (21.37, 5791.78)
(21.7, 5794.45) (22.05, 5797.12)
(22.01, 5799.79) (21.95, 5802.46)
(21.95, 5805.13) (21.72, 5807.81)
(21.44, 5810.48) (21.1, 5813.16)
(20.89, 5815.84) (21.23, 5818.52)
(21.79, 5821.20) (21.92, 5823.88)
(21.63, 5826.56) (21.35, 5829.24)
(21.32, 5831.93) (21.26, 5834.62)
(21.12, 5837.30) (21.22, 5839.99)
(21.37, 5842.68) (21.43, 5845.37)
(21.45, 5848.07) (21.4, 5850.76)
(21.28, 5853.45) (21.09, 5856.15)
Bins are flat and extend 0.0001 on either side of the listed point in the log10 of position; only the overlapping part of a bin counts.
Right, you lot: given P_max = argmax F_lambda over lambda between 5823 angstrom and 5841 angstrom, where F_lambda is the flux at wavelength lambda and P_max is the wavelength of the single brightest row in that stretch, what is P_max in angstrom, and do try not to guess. 5823.88 angstrom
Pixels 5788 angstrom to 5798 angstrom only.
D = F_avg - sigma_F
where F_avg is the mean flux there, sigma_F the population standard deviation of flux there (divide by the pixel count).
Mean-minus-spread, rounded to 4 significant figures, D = 21.29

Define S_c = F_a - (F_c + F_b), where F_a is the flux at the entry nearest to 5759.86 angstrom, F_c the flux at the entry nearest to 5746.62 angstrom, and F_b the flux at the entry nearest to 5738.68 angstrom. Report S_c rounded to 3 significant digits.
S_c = -22.1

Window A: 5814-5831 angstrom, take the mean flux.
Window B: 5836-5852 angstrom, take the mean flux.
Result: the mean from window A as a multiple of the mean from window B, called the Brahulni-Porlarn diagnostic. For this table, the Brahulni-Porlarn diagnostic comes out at 1.01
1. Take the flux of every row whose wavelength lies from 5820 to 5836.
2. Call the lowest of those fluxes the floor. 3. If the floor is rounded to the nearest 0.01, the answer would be 21.26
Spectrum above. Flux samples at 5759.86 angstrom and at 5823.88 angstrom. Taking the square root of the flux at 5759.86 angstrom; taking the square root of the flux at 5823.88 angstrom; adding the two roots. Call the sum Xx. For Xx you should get 9.28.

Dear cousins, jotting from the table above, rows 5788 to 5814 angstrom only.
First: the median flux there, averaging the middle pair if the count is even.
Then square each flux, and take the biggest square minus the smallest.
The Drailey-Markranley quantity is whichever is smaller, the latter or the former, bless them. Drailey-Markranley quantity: 21.7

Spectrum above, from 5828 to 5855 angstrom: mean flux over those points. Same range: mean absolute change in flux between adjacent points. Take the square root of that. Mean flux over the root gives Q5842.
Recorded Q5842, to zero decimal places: 75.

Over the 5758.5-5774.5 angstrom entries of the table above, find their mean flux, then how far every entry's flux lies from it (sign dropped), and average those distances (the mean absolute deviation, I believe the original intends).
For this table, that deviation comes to 0.27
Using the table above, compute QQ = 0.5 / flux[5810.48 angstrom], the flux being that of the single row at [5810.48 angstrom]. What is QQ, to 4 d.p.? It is 0.0233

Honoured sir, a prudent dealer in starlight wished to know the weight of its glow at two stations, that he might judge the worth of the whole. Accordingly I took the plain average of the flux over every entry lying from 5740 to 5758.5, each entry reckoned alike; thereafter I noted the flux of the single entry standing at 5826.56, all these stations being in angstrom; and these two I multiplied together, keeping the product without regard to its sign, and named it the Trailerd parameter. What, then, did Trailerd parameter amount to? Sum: 454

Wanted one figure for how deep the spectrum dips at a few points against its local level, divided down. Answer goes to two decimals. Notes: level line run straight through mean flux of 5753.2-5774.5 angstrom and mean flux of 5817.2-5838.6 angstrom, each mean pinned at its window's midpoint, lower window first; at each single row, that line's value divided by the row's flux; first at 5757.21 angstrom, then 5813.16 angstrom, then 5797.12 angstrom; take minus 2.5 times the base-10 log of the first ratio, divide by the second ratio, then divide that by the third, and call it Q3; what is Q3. -0.02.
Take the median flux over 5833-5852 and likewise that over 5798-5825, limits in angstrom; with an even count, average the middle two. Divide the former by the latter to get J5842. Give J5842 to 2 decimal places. 0.98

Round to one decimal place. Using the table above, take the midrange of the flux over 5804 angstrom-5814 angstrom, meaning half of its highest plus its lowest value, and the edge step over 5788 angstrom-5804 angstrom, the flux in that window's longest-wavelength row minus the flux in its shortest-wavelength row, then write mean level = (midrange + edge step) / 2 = 11.1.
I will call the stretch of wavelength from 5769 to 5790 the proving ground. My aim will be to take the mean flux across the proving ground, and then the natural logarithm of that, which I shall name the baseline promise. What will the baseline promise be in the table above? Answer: 3.05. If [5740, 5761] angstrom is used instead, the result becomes 3.05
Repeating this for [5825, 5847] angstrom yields 3.06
